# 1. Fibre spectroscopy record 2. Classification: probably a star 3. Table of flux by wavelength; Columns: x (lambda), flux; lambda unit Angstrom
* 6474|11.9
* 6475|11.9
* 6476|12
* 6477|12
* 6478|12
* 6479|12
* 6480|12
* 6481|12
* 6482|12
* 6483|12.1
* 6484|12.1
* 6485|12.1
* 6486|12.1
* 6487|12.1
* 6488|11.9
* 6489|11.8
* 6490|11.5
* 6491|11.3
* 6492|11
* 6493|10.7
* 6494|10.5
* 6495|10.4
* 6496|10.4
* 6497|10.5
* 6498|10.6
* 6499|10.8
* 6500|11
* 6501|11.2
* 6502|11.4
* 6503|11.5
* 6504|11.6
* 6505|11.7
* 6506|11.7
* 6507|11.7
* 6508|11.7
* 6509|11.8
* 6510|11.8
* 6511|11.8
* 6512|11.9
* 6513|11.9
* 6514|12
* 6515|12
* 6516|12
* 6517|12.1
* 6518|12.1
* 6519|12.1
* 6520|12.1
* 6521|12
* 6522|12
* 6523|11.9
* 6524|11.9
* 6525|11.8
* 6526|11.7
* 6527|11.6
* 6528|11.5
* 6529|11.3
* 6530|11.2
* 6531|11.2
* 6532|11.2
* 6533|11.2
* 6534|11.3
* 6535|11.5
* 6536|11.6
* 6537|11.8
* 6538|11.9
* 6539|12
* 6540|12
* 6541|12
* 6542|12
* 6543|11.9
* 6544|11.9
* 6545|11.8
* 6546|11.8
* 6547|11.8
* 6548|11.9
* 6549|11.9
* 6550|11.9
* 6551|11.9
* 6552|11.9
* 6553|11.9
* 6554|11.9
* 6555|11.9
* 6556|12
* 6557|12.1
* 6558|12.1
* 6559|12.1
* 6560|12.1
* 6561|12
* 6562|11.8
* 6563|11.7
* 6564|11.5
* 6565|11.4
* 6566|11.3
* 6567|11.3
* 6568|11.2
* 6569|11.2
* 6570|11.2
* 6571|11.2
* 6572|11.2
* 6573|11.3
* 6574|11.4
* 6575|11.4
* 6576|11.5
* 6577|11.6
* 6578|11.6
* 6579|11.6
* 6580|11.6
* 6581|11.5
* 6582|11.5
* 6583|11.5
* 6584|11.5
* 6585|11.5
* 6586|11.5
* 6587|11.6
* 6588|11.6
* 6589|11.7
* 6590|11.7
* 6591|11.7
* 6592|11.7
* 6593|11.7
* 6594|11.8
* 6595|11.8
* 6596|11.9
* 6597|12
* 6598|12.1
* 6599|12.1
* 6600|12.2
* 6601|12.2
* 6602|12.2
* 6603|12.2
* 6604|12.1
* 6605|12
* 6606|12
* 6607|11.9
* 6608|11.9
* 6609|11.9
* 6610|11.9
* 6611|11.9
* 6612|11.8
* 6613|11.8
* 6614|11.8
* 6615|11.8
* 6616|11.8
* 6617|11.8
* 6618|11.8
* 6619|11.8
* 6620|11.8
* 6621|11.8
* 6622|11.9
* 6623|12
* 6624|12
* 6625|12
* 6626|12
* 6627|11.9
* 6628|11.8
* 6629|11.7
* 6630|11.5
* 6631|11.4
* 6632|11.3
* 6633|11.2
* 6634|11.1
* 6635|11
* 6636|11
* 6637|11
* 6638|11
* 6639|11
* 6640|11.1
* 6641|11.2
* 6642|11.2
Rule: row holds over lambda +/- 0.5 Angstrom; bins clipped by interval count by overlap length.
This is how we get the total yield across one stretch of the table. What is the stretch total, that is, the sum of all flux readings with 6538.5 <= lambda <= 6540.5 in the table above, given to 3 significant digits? 24.0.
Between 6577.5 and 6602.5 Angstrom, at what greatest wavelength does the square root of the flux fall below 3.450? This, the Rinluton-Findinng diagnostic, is 6596 Angstrom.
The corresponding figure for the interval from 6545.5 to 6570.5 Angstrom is 6570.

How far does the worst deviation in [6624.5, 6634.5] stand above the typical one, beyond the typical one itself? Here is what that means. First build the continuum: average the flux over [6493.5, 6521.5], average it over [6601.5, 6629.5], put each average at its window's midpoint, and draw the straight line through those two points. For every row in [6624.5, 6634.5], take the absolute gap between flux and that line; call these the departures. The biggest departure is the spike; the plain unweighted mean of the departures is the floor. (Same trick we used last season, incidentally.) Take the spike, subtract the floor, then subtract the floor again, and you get 0.1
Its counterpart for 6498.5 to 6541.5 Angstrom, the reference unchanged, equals 0.1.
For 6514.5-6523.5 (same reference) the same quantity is -0.4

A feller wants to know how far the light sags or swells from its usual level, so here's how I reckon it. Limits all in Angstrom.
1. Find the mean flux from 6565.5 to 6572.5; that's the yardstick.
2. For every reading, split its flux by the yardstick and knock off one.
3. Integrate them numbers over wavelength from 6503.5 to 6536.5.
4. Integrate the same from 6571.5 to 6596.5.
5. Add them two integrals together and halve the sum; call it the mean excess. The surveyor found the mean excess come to 1.12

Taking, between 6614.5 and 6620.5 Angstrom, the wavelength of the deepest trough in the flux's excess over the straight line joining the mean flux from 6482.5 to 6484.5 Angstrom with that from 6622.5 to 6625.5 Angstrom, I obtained 6615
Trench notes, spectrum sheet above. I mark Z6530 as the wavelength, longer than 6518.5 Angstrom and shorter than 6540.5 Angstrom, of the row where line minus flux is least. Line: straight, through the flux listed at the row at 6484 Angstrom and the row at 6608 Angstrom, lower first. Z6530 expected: 6520 Angstrom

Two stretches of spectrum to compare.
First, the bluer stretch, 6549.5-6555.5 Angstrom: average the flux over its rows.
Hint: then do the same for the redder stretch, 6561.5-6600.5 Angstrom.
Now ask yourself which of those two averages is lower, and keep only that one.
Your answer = 11.6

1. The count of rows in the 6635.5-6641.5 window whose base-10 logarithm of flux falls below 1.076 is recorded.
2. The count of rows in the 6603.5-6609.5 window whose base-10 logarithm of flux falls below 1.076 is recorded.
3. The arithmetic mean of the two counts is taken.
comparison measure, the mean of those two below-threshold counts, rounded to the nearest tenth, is 4.5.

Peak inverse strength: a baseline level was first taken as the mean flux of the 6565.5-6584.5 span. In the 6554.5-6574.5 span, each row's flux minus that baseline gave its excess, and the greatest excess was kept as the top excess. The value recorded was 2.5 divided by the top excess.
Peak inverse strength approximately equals 3.6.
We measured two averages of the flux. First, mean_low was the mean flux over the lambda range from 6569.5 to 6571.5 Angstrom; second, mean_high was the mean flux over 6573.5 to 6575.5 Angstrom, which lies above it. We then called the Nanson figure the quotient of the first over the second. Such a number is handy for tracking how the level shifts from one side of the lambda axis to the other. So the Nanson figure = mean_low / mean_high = 0.98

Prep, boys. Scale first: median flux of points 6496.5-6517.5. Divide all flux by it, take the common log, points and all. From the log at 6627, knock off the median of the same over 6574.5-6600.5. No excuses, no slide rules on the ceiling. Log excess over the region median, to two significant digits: 0.011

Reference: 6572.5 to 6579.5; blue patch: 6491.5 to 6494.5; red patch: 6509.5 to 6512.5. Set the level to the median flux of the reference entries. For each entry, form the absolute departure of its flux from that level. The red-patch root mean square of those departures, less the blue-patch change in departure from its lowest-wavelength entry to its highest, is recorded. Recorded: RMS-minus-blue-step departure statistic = -0.2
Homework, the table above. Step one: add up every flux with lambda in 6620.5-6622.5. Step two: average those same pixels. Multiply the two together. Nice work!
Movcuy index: 281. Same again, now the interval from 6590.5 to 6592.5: 274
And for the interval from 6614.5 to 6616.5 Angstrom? 278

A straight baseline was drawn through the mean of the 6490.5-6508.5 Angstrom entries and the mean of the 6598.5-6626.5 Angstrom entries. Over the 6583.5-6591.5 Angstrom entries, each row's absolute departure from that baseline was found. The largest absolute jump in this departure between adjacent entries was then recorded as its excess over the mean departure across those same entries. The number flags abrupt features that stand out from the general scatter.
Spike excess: -0.063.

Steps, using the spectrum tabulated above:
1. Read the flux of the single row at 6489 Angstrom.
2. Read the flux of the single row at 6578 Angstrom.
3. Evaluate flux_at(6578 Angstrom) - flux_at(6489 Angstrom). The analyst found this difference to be -0.2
